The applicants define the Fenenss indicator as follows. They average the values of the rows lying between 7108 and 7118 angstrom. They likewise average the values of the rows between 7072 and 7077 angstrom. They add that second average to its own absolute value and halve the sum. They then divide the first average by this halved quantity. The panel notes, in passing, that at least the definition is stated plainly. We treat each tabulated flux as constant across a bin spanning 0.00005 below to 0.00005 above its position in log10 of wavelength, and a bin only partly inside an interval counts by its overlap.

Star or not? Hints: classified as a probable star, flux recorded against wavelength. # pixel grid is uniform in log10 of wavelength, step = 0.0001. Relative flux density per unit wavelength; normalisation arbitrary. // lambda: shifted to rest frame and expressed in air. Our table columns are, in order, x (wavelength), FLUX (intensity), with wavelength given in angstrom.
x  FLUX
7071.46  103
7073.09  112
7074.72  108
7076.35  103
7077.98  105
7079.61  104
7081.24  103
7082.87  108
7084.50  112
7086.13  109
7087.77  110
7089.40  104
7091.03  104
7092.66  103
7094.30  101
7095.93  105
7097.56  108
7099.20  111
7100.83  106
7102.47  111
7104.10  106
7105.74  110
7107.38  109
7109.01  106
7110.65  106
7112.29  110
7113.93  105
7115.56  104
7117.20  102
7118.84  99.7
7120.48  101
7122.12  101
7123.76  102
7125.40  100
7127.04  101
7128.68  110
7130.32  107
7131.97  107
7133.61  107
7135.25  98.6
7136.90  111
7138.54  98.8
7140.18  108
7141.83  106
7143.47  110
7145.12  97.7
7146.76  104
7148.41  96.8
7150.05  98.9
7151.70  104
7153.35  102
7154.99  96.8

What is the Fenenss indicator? 0.98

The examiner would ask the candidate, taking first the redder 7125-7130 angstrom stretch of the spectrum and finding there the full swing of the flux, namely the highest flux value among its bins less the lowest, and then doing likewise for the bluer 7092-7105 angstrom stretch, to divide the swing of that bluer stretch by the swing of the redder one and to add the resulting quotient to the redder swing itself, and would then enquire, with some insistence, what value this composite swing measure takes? 11.0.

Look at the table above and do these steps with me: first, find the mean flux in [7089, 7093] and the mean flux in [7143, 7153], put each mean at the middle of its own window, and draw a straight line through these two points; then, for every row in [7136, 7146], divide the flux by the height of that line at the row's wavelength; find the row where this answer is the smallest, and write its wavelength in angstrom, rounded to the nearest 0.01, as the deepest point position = 7145.12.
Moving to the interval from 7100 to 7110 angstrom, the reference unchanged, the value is 7100.83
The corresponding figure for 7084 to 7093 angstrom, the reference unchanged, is 7092.66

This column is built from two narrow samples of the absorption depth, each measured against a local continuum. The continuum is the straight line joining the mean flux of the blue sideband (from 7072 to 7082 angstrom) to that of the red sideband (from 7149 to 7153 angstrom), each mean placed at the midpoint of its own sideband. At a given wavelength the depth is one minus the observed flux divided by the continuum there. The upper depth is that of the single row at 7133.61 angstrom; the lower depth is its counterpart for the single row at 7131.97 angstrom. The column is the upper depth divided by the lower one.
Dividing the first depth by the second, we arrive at 1.0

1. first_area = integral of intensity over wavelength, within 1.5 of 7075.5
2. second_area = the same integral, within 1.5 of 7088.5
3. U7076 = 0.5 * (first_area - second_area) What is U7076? -3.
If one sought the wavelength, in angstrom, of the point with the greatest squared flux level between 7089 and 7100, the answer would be 7099.20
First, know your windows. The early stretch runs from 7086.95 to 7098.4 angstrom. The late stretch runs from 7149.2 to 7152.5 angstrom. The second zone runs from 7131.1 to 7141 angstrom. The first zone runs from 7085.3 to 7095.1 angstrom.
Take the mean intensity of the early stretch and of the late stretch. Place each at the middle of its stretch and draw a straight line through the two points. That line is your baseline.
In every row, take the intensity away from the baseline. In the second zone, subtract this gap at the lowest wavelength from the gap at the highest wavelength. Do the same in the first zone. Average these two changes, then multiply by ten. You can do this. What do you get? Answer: 30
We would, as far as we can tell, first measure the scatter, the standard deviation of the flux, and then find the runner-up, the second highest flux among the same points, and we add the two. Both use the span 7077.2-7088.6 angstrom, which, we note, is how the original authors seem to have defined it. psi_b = 113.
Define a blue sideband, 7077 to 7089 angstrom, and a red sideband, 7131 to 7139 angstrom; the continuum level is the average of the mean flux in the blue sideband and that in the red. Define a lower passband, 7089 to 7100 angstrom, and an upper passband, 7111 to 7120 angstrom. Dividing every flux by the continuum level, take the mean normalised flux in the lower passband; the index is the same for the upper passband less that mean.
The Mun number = -0.01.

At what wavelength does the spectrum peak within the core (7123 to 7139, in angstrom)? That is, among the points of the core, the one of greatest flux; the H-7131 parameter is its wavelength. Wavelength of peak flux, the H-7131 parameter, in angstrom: 7136.90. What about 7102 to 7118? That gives 7102.47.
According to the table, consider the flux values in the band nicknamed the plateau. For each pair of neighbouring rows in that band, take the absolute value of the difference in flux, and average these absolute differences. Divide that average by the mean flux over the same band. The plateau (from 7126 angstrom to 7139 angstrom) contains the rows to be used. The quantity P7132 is 0.061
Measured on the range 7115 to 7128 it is 0.014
